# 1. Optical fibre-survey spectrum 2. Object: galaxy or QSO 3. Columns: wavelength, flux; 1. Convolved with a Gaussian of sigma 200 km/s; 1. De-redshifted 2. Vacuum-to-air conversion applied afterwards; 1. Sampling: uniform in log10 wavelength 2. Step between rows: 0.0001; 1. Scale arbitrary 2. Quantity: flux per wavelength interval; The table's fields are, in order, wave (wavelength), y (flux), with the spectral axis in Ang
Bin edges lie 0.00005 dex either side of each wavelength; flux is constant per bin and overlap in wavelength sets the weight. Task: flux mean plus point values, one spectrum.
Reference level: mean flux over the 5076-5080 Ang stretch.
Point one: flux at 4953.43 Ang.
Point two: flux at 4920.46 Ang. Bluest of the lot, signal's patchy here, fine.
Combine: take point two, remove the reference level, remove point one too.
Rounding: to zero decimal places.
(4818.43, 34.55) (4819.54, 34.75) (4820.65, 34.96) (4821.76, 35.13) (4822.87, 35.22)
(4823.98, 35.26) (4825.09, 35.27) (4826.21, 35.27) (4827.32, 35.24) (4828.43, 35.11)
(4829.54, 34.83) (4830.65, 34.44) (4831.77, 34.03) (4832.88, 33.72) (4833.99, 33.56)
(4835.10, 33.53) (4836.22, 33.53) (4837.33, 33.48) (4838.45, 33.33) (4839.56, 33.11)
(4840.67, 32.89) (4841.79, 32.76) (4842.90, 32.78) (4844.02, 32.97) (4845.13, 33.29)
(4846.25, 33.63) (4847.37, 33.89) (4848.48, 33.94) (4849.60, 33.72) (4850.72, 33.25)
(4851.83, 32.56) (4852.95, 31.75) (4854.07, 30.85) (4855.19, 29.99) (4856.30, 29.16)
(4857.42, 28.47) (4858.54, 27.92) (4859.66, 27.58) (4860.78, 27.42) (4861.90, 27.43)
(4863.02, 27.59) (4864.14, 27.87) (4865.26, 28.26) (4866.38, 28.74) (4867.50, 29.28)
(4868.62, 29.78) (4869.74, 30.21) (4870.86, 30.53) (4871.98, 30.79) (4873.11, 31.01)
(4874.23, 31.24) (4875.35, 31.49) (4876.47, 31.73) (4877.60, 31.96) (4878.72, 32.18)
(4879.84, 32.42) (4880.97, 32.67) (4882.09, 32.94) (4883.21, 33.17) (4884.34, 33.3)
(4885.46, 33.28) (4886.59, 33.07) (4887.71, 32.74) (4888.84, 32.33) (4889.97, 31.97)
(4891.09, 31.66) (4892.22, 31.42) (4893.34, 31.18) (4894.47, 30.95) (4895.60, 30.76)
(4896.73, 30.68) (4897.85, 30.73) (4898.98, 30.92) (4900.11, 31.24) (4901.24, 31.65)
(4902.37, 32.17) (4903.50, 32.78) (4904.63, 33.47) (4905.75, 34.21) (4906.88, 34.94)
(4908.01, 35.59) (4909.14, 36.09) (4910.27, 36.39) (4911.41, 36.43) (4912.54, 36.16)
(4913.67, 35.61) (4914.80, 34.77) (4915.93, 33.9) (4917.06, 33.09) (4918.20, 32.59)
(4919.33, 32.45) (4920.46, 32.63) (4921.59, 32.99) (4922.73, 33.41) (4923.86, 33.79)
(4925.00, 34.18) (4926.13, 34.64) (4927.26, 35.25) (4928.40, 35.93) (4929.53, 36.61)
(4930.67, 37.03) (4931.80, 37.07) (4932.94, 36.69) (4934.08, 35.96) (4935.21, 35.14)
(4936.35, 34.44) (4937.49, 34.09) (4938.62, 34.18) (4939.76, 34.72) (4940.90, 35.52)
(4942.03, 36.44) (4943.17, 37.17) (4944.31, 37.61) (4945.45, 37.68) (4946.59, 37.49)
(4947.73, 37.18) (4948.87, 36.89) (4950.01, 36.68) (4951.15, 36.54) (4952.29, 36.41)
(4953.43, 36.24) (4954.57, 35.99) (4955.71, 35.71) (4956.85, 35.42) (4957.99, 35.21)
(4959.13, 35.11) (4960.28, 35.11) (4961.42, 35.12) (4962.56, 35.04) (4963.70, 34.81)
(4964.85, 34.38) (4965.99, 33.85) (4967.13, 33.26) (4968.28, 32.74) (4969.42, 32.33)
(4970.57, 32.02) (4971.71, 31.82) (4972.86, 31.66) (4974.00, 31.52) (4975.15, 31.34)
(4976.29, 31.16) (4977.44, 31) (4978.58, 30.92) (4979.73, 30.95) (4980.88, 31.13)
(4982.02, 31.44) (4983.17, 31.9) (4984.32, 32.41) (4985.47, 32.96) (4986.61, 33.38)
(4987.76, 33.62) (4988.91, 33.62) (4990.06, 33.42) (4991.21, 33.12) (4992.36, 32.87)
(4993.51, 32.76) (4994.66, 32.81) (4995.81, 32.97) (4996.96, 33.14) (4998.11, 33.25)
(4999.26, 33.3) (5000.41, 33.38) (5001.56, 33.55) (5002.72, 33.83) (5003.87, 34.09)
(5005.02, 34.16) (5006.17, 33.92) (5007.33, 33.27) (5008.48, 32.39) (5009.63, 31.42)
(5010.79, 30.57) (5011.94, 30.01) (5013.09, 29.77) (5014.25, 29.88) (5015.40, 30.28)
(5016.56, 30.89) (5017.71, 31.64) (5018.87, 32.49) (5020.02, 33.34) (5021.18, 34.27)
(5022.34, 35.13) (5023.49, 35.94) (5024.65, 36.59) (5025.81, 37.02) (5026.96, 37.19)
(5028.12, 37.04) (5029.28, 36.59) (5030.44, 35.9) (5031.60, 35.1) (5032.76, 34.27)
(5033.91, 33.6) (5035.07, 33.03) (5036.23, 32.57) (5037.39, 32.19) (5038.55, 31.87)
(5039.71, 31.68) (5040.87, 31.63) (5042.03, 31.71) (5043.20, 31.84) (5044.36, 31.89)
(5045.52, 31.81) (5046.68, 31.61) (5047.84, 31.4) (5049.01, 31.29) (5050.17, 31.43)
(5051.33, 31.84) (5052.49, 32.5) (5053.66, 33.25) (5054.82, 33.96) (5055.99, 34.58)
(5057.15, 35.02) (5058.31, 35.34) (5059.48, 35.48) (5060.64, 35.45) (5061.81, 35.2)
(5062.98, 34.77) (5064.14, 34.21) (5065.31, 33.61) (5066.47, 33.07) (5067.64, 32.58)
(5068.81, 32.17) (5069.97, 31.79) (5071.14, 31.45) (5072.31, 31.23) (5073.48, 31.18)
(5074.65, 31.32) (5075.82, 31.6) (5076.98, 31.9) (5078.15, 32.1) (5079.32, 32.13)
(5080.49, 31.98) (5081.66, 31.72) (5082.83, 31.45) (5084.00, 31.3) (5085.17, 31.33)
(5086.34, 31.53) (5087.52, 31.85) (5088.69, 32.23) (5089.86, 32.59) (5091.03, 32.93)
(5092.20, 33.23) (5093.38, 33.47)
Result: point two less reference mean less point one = -36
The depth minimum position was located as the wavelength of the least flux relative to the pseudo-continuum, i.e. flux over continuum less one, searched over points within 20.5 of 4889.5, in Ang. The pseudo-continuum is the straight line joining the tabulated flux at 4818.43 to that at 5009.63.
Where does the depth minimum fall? 4869.74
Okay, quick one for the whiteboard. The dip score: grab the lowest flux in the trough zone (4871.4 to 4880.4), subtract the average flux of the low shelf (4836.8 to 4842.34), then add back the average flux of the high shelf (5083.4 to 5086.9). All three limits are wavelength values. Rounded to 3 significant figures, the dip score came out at 29.1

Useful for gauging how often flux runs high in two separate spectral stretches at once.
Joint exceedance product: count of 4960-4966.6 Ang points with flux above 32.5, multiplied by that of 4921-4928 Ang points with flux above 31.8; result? 36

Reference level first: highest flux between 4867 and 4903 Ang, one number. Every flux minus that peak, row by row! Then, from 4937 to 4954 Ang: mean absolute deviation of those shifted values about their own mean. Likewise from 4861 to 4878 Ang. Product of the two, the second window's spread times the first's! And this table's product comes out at 1.23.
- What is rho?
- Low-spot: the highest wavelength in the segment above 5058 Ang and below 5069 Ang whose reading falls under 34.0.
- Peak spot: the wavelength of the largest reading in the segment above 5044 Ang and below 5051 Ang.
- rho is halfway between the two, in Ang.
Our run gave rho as 5056.6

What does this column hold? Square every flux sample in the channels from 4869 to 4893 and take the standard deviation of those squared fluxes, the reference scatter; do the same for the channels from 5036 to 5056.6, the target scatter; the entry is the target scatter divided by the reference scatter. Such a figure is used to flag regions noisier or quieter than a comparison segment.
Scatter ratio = 1.0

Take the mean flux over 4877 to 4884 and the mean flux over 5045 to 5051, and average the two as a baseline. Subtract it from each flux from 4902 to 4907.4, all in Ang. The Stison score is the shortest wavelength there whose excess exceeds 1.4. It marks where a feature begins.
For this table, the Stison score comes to 4904.63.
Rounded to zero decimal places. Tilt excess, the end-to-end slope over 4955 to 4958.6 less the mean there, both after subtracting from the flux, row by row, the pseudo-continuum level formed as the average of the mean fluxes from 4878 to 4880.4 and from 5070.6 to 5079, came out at -4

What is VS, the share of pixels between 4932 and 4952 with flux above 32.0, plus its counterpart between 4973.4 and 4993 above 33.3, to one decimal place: 1.2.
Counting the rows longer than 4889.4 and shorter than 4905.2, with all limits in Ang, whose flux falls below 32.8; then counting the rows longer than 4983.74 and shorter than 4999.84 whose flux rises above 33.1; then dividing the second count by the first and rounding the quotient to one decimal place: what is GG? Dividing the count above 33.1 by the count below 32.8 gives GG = 0.6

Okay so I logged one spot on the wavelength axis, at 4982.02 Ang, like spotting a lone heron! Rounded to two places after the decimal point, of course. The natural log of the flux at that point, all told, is 3.45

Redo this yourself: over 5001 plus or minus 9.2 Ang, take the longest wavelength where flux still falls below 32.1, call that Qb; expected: 5009.63 Ang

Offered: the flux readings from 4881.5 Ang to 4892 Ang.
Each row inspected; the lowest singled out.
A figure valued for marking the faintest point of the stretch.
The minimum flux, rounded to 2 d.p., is 31.66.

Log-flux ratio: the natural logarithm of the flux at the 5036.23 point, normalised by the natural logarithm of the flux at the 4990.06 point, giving 0.99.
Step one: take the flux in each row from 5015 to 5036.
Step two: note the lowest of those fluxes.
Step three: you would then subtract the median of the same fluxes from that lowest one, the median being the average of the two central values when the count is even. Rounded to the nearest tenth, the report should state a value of -4.4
